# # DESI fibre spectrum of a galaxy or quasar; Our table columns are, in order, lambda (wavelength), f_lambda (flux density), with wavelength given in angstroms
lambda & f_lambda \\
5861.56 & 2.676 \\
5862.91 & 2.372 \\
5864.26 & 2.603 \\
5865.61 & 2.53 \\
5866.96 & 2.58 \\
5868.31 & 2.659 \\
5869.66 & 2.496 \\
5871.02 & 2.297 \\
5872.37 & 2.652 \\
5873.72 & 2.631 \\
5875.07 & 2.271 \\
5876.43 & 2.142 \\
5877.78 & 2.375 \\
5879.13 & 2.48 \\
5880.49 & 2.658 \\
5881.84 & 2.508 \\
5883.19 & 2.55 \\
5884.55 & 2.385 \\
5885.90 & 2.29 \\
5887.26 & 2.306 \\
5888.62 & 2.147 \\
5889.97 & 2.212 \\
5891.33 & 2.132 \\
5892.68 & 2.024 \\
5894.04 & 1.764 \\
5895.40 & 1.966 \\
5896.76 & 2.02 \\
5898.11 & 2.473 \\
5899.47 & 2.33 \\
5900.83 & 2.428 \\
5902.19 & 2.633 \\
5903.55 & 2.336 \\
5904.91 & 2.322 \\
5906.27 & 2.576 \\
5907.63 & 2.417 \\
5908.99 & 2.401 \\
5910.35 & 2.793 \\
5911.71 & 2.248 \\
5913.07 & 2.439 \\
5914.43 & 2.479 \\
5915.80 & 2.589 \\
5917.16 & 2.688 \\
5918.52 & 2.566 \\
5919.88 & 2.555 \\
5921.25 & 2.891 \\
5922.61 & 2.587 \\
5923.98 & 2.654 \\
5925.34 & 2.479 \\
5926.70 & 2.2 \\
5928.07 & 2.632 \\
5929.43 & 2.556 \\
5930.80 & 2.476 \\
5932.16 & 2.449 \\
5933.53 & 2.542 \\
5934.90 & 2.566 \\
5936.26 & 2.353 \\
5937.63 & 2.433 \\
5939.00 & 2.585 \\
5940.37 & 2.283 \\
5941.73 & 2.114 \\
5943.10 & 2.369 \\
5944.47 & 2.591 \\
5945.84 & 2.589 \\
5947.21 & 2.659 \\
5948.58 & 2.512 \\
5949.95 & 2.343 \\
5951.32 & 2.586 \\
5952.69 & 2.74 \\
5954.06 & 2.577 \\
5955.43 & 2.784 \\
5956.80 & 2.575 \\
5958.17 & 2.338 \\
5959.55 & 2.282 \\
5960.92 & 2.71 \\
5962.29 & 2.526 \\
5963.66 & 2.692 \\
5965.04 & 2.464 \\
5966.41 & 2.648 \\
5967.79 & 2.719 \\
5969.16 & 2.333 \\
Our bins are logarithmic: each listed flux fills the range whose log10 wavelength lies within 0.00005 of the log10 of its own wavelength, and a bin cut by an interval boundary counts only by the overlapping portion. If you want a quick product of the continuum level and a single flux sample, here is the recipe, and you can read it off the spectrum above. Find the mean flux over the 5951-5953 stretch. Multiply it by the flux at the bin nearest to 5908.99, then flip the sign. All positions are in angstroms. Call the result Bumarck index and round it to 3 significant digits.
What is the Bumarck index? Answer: -6.39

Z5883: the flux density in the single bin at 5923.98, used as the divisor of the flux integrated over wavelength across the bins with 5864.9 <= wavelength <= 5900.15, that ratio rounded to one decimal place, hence 31.1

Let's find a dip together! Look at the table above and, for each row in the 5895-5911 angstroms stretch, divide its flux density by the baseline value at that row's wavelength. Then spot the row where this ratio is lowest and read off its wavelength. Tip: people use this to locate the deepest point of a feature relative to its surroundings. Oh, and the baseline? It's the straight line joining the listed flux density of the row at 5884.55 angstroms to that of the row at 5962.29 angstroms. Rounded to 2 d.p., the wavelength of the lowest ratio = 5895.40 angstroms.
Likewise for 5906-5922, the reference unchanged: 5911.71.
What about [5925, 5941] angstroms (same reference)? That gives 5926.70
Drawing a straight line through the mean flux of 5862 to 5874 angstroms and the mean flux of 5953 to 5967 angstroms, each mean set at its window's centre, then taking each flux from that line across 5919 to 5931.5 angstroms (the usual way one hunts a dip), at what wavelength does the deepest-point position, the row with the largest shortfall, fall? 5926.70 angstroms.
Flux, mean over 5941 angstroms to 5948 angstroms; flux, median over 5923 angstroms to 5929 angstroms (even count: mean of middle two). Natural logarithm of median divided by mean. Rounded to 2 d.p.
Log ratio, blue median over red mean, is 0.04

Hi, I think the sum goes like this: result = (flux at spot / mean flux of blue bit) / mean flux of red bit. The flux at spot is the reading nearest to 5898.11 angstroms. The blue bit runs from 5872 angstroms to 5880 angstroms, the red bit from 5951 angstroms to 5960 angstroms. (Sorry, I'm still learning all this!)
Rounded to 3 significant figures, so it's 0.399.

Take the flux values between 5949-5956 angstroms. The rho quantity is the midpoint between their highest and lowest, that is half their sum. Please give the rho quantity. 2.56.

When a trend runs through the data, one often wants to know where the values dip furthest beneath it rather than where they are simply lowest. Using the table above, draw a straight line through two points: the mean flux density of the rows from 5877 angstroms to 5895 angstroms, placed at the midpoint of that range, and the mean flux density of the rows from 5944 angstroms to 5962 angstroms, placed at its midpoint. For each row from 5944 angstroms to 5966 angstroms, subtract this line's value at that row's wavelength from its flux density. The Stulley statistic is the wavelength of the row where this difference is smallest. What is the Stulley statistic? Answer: 5959.55 angstroms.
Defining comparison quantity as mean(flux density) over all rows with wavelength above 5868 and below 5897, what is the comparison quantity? 2.32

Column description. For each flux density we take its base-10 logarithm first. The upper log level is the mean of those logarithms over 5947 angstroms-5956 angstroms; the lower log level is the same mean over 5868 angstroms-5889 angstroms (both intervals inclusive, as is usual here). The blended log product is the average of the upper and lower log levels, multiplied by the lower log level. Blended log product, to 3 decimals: 0.153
